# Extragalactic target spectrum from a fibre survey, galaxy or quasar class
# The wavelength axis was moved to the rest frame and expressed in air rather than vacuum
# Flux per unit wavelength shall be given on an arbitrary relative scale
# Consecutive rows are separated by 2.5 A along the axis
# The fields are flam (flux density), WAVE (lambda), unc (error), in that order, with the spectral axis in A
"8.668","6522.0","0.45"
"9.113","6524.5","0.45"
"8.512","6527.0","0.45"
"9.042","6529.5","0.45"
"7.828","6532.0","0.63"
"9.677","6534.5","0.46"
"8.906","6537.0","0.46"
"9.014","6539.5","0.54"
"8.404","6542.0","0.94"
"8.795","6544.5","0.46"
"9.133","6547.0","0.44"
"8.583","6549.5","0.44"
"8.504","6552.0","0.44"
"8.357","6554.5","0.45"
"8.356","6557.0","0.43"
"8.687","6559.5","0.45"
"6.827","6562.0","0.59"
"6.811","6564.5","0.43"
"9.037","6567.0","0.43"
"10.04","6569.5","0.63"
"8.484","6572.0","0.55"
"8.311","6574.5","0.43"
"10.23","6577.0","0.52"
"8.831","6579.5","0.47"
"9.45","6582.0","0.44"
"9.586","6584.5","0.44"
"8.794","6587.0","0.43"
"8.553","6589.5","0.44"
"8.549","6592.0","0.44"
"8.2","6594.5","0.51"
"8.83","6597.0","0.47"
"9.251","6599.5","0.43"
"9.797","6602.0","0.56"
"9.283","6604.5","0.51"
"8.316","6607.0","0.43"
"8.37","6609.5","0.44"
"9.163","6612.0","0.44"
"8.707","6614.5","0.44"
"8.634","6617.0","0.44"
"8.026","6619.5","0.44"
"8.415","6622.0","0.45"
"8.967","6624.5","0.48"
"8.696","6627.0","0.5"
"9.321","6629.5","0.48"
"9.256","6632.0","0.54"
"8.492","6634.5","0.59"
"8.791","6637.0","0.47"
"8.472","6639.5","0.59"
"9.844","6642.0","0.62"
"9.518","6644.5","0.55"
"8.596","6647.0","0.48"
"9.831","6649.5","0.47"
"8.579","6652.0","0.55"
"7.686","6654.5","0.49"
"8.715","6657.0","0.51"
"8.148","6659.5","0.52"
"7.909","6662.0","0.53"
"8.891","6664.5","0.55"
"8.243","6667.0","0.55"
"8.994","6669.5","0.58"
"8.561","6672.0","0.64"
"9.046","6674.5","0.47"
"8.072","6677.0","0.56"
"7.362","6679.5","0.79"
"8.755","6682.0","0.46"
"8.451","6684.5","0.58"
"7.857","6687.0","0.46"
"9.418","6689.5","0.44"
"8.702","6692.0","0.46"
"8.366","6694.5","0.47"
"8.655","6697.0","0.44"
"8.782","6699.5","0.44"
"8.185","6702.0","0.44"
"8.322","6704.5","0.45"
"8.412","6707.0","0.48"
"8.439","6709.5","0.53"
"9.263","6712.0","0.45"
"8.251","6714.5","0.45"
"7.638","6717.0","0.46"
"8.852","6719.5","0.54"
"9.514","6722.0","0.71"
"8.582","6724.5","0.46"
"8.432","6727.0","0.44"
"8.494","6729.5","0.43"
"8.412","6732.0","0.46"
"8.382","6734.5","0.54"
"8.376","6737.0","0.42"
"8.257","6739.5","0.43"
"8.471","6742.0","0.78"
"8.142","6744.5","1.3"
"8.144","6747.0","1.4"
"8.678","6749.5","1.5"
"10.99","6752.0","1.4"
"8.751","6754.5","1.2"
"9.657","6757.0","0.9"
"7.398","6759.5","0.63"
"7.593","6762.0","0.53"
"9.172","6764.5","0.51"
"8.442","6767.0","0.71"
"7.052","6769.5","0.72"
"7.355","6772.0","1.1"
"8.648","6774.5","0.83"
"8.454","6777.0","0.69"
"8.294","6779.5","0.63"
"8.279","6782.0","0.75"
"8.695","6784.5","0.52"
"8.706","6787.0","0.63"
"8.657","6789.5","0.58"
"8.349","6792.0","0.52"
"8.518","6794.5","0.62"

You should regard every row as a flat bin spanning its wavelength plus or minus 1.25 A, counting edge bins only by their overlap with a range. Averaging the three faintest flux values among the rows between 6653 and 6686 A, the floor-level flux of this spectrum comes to 7.7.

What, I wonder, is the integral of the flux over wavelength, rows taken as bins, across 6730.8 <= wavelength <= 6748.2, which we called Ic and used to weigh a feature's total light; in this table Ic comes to 145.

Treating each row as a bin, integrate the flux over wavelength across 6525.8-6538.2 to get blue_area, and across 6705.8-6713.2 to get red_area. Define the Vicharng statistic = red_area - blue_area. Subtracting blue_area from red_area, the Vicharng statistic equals -45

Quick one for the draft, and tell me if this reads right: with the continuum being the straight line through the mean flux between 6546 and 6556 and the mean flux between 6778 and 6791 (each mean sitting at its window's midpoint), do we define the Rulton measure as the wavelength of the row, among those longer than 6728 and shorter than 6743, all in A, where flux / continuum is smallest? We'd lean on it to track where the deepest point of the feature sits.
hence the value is 6739.5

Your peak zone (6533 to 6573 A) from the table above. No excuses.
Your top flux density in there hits 10.04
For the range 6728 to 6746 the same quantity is 8.494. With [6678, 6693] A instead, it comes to 9.418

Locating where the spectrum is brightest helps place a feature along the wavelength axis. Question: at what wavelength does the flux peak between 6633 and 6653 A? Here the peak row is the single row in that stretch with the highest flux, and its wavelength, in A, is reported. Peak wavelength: 6642.0 A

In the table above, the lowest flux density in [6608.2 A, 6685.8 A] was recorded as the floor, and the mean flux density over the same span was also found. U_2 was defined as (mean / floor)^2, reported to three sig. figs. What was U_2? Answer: 1.38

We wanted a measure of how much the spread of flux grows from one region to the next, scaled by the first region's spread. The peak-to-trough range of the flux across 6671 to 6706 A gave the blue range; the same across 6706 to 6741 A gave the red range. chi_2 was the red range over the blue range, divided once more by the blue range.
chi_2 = 0.44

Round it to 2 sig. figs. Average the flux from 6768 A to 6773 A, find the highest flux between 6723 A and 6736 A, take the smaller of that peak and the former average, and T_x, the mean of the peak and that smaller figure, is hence 7.9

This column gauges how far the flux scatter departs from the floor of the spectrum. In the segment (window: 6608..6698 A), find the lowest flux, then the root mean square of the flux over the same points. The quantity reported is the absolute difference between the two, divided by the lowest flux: 0.178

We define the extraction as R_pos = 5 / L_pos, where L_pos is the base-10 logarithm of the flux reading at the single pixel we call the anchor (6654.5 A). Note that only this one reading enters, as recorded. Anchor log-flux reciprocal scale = 5.65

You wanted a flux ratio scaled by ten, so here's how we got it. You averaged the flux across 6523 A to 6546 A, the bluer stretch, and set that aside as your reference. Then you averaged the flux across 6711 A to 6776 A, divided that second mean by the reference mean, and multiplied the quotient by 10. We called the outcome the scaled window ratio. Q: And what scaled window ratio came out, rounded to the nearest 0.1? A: 9.6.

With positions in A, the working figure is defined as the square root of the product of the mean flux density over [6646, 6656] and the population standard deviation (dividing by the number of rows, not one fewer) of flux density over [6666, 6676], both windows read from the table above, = 1.7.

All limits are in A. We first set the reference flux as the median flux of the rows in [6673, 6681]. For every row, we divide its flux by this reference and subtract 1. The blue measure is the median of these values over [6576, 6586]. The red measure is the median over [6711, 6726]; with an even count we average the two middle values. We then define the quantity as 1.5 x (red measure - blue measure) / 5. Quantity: -0.030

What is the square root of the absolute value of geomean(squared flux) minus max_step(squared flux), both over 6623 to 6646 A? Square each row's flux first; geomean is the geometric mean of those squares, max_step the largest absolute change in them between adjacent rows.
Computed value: 7.5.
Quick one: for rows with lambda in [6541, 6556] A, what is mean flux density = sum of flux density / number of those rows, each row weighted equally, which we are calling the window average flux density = 8.63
